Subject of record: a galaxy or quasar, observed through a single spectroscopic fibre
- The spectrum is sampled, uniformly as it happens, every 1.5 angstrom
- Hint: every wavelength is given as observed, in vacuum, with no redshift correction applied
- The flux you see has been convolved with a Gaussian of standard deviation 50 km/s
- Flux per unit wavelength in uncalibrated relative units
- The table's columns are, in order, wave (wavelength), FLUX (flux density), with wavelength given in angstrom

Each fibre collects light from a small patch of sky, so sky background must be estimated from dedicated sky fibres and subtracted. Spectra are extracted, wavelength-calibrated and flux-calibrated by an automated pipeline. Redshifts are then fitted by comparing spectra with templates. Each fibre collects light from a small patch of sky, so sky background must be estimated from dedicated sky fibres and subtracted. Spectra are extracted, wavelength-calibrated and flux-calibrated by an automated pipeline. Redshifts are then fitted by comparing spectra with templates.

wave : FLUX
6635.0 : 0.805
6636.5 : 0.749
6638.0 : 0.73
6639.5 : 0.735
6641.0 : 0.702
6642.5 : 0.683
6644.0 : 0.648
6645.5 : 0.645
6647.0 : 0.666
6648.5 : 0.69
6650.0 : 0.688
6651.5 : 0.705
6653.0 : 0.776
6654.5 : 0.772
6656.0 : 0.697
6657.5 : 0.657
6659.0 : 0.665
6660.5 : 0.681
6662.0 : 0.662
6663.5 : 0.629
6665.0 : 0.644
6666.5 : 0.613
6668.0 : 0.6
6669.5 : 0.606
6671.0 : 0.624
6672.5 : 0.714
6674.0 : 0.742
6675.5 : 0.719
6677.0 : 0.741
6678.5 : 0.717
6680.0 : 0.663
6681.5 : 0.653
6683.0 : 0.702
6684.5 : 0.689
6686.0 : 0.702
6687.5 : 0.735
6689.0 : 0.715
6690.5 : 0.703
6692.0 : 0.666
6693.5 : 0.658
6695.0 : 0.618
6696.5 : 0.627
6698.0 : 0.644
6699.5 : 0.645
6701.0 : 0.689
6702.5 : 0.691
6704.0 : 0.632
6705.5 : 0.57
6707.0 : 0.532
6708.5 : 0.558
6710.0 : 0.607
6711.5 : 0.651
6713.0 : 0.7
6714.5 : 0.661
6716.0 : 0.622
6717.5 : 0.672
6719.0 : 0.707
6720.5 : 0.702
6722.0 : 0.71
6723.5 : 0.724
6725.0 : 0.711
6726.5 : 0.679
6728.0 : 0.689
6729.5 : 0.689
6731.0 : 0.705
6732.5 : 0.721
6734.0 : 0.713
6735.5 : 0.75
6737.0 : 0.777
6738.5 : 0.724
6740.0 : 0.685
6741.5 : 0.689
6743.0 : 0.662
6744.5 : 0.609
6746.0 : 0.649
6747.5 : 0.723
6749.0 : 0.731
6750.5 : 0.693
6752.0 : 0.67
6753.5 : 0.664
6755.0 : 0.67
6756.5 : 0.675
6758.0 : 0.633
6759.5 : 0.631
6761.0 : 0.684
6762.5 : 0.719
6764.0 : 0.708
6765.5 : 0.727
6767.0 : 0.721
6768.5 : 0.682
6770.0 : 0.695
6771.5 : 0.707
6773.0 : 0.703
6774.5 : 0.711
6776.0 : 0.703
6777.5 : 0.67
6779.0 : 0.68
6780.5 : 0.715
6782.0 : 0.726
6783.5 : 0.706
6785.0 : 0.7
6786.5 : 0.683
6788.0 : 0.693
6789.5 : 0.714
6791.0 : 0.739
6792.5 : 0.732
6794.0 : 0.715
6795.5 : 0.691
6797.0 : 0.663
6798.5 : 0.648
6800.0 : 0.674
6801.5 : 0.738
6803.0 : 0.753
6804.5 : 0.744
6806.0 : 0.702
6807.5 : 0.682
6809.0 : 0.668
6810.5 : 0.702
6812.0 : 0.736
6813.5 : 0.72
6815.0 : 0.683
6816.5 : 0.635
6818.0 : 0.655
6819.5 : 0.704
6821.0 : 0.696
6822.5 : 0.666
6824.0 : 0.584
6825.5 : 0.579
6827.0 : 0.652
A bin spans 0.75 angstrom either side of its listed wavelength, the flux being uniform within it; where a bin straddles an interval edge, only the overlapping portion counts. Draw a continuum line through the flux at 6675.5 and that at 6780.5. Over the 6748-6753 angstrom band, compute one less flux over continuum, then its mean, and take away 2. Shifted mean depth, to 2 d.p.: -1.97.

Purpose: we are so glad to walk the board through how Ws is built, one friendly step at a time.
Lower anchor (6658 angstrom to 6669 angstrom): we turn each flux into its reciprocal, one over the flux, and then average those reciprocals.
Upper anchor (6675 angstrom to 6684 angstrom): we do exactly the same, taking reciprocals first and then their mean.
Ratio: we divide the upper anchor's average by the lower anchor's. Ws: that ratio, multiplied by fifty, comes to 45.9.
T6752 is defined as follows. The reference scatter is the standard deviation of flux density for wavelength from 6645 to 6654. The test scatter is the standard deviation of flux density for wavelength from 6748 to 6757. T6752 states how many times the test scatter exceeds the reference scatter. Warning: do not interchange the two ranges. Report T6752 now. 0.56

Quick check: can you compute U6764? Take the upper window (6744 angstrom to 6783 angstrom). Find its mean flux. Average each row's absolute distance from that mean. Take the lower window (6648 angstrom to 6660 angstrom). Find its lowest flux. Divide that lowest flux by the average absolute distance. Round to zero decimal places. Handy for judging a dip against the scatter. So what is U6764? 25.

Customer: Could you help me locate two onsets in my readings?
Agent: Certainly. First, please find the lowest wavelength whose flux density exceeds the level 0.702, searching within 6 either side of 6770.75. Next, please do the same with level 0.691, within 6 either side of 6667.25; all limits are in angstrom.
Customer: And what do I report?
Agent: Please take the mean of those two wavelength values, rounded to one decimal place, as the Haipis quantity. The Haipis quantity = 6719.0 angstrom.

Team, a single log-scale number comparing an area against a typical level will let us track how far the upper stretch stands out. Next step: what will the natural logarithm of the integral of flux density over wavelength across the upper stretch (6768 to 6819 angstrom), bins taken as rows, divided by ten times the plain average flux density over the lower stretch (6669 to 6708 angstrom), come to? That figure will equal 1.67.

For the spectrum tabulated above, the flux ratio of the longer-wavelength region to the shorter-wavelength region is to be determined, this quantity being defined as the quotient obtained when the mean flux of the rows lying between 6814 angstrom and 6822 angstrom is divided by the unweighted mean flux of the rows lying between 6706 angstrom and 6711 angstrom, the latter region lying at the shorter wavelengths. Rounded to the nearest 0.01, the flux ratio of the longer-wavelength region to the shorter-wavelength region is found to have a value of 1.19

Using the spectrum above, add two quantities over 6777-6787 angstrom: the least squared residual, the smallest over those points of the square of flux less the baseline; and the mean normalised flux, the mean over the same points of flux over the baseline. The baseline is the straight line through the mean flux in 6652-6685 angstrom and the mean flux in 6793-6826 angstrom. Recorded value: 1.02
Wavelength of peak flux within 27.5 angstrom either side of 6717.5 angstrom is 6737.0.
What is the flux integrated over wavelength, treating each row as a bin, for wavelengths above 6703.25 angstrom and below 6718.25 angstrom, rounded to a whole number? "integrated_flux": 9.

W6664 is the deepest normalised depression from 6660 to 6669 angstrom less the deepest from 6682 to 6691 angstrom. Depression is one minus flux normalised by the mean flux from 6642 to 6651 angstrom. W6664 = 0.13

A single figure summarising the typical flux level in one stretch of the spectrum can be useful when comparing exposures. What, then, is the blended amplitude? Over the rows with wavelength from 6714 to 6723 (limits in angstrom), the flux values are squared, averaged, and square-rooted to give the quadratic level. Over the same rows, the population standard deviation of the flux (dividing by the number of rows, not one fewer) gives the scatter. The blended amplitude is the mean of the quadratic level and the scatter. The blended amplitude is 0.356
